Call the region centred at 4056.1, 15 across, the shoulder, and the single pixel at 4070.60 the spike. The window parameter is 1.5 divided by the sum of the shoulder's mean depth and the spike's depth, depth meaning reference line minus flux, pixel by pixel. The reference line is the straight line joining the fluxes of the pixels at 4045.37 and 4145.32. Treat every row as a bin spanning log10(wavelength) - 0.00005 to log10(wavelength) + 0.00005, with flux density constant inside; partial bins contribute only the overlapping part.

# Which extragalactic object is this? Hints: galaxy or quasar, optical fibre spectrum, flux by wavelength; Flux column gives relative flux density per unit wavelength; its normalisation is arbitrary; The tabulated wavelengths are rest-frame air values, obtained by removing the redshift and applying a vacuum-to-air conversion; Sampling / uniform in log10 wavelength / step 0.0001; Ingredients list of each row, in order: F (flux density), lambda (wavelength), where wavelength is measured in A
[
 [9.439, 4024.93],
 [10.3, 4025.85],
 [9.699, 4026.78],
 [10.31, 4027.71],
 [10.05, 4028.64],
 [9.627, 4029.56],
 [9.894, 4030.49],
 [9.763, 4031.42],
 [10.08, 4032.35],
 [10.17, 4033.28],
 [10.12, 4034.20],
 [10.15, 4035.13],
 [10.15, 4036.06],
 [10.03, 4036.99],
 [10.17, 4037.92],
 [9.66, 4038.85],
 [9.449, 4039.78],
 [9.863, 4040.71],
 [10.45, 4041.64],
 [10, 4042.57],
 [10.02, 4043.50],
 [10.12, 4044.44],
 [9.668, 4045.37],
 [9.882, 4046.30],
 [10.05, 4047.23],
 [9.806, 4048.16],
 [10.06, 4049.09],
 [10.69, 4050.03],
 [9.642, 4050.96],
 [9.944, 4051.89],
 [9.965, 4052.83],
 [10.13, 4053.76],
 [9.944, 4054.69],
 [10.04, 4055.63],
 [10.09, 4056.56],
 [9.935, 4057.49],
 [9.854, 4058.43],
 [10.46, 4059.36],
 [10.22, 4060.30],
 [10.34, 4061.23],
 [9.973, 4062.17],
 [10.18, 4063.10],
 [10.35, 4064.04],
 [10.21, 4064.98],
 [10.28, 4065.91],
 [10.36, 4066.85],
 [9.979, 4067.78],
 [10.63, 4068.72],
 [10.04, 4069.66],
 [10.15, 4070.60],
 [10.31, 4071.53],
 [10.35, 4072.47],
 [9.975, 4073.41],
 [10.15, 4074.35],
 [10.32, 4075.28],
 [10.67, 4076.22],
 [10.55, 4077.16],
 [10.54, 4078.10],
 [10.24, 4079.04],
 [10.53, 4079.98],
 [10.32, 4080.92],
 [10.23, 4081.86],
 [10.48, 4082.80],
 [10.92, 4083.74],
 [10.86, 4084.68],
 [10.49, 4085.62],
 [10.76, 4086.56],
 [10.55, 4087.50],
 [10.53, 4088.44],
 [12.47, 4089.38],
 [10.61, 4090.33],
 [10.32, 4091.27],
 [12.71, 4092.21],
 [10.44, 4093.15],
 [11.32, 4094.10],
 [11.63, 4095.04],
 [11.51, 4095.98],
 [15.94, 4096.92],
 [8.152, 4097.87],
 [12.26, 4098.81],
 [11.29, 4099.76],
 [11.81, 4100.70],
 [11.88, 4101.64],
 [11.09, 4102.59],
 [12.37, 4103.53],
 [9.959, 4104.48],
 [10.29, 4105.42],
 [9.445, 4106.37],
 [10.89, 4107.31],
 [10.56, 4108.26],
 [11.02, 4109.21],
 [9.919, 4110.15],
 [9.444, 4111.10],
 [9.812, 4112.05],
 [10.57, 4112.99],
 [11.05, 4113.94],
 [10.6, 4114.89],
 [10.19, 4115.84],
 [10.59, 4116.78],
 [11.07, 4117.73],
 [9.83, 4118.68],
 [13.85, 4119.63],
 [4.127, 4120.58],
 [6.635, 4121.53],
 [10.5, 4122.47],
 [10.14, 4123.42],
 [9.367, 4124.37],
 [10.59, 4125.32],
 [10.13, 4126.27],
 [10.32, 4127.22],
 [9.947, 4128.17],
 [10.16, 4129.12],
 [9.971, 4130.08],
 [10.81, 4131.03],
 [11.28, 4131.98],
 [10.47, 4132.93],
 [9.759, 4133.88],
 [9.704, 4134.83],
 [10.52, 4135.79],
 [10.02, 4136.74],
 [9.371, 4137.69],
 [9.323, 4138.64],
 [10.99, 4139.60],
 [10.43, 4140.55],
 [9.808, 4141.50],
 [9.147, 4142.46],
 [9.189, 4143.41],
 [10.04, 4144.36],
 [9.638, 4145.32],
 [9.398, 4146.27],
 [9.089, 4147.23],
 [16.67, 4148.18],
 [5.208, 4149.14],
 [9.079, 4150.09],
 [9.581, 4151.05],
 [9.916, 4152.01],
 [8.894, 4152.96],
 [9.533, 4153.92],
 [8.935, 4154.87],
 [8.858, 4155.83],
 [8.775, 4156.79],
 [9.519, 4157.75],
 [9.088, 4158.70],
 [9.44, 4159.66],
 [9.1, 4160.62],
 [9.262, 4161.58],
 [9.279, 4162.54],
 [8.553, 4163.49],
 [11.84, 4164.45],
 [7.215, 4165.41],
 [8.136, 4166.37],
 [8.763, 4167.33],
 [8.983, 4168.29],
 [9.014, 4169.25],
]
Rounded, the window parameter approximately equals -1.6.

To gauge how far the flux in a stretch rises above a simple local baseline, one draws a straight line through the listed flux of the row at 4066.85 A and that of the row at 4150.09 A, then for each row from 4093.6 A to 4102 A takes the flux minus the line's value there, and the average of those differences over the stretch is 1.9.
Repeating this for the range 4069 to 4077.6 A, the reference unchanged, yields 0.0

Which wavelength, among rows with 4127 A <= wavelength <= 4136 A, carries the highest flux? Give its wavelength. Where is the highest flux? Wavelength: 4131.98 A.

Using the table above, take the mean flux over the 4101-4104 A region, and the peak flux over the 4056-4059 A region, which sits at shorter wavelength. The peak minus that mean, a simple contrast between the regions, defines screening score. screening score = -1.7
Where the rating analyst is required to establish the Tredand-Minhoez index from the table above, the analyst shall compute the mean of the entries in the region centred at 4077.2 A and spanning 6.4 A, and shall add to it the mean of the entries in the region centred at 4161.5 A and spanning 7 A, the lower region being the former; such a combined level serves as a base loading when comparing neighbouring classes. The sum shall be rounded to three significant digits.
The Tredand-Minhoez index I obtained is 19.9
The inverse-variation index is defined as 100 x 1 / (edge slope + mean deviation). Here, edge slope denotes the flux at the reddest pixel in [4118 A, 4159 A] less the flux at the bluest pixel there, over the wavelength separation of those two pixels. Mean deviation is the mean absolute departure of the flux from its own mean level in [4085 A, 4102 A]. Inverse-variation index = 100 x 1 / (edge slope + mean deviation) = 99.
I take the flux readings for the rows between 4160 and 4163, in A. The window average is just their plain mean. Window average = 9.2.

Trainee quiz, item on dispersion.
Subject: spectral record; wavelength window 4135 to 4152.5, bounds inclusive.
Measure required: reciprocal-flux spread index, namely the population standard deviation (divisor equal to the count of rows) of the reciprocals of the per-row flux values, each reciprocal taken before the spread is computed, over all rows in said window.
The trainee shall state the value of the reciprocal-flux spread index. 0.024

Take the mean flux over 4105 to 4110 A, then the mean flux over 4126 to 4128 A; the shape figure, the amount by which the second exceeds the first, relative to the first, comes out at -0.02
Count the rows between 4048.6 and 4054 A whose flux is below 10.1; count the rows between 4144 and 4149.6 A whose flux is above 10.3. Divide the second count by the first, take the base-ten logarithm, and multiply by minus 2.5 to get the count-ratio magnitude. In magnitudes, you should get 1.51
